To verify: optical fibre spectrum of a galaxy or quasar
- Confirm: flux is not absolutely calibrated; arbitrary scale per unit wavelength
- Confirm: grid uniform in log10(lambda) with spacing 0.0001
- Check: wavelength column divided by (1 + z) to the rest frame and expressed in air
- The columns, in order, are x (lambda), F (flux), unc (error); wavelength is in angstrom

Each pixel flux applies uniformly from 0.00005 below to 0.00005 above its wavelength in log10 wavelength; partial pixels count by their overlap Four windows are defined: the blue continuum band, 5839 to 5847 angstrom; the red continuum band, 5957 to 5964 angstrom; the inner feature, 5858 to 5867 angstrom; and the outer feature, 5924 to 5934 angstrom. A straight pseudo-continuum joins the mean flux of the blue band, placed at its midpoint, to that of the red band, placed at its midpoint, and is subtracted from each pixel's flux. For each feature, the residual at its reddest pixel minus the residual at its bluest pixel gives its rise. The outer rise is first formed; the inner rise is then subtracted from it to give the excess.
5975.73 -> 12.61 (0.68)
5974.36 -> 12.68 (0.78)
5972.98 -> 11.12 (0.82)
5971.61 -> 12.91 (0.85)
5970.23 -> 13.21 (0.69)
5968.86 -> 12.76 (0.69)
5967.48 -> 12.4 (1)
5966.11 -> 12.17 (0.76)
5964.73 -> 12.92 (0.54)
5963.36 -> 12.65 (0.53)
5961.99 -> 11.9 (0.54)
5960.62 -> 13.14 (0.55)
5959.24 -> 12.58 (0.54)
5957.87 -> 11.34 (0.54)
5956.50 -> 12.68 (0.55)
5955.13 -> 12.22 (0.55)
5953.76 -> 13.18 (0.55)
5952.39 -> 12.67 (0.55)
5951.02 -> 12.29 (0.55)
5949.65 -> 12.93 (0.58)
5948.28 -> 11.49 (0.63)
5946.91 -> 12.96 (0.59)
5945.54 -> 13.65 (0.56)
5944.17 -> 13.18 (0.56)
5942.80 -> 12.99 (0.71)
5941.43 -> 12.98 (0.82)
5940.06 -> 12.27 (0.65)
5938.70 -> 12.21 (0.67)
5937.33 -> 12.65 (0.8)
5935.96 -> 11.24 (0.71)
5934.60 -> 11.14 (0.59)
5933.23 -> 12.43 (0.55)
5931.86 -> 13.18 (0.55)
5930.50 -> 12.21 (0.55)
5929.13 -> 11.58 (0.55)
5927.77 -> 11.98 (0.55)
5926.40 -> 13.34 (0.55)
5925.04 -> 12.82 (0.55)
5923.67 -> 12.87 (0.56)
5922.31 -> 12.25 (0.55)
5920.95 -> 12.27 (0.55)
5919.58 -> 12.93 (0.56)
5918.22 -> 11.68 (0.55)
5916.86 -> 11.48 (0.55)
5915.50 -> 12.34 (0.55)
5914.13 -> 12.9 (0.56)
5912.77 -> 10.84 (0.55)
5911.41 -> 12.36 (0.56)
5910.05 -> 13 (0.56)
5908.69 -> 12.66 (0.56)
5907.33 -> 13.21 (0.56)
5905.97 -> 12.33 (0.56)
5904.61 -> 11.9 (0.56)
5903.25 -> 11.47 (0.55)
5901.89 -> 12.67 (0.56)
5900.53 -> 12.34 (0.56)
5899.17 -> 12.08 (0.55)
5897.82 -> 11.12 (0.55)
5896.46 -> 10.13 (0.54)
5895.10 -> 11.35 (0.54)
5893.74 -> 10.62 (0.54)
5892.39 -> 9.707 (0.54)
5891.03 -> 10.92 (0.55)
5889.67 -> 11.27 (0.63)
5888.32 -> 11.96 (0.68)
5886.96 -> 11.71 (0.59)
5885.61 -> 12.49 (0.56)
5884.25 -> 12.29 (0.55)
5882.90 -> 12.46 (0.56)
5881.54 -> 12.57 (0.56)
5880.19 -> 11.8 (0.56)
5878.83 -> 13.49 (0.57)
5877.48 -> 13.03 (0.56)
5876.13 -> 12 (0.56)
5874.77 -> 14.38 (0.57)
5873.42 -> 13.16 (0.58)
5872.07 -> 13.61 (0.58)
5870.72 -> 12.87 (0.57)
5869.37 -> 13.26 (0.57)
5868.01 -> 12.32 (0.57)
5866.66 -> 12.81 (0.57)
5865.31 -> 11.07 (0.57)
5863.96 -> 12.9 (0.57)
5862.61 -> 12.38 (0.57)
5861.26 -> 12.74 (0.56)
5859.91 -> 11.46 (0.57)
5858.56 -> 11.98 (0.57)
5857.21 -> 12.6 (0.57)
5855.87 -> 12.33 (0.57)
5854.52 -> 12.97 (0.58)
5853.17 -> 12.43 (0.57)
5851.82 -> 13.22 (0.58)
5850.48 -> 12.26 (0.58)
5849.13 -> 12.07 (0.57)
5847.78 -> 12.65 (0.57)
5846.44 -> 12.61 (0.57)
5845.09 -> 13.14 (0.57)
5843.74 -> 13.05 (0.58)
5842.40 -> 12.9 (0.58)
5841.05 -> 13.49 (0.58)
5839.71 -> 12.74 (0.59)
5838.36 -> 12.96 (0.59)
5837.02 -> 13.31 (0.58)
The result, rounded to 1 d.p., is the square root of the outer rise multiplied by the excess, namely 0.6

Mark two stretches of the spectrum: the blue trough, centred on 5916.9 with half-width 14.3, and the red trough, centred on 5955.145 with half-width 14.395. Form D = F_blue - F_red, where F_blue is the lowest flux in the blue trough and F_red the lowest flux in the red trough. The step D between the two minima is -0.50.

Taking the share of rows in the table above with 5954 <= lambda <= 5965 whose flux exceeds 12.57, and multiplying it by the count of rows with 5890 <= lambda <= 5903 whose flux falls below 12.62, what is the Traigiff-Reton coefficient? 5.0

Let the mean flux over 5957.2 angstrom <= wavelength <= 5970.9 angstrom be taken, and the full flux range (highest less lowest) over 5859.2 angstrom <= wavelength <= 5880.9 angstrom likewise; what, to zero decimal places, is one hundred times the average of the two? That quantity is 791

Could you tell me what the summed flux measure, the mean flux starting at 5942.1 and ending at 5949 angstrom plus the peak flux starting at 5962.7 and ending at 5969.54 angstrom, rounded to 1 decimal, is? 25.8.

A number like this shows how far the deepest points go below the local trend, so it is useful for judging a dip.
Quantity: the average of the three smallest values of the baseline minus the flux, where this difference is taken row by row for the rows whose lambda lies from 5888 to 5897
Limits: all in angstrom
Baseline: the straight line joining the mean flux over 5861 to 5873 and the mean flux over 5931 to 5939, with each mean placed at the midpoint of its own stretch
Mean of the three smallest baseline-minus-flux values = 1.0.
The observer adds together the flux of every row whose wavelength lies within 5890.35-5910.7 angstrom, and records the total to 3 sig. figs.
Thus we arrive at 176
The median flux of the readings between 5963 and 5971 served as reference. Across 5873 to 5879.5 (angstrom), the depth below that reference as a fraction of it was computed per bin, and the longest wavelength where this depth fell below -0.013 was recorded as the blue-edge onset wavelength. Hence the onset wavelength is 5878.83 angstrom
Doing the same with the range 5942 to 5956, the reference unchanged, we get 5953.76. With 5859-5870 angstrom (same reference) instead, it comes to 5869.37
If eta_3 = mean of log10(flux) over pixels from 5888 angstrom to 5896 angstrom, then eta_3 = 1.04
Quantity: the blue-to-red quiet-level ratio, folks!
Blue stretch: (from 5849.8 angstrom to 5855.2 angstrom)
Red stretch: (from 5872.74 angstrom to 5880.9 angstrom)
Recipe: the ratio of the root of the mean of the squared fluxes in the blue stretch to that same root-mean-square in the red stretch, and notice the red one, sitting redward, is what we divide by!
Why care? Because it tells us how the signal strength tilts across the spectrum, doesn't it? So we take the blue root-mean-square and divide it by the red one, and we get 0.98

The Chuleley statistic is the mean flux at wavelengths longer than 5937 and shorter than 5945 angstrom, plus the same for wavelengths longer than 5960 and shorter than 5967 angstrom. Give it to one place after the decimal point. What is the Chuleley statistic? 25.3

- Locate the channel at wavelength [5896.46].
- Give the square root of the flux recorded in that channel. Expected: 3.18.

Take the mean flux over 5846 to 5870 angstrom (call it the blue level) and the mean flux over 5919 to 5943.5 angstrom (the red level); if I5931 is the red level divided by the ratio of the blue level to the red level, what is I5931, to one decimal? 12.4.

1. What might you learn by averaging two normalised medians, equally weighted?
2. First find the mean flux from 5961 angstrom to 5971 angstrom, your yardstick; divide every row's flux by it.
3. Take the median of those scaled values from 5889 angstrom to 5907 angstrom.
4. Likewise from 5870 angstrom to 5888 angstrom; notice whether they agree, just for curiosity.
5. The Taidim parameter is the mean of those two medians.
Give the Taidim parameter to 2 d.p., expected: 0.95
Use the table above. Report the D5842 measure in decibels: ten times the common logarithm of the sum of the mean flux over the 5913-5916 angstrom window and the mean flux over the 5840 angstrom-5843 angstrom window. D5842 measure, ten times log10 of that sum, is 14.1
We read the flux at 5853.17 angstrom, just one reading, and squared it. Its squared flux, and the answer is 155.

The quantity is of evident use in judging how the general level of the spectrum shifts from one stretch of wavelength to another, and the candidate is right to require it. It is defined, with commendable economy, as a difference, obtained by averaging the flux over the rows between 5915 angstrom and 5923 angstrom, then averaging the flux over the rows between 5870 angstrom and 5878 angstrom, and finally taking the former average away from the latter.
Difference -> 1.0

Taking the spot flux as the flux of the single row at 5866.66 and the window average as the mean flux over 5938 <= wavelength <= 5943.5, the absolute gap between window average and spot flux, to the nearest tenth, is 0.2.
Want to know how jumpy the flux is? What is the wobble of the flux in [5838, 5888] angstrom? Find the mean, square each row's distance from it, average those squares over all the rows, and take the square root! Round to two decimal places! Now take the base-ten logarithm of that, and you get -0.20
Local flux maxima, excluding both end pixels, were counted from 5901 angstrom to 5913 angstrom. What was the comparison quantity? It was 2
